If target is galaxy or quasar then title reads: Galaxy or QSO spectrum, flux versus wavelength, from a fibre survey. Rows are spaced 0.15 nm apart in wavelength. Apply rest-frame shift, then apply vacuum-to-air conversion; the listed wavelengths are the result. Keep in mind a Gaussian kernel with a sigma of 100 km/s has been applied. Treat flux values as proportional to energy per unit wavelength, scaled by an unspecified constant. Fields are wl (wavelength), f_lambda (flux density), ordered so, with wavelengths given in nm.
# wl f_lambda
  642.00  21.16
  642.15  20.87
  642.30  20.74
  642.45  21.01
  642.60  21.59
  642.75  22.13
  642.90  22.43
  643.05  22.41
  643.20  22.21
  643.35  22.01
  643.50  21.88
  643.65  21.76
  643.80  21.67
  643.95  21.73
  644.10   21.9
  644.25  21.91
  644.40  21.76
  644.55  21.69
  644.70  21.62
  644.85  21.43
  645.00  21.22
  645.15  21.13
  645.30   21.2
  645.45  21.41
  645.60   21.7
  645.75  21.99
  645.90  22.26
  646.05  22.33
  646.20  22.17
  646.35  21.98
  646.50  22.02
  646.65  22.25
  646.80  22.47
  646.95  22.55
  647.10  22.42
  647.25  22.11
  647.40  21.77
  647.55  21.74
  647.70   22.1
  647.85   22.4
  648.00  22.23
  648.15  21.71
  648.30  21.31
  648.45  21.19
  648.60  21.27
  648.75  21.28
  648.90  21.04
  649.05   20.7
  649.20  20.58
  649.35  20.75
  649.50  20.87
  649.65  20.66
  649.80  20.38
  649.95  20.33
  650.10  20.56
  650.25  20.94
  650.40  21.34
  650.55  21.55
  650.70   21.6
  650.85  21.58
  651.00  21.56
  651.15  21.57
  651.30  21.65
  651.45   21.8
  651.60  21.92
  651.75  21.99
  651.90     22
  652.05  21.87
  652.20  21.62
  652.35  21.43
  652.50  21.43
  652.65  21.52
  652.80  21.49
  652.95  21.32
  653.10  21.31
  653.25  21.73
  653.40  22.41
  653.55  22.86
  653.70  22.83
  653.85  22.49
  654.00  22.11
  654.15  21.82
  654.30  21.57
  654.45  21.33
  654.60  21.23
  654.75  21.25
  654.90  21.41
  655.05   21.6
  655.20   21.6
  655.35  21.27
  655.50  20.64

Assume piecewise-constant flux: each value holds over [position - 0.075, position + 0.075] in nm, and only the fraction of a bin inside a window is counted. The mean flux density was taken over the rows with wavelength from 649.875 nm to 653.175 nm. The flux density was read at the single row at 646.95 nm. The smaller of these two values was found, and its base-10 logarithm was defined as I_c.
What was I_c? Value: 1.33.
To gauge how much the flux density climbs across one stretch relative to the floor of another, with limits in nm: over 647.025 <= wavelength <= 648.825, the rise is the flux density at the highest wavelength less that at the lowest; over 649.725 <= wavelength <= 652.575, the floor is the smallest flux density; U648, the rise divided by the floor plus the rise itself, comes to -1.2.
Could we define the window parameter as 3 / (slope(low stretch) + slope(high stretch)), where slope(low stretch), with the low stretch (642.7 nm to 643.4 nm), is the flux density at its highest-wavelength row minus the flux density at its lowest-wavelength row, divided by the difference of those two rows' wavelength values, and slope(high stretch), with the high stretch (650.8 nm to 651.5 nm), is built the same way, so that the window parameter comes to 18.0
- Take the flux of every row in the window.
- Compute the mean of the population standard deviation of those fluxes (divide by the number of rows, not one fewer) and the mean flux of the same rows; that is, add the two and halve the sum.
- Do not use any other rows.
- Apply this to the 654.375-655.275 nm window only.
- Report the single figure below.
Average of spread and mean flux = 10.8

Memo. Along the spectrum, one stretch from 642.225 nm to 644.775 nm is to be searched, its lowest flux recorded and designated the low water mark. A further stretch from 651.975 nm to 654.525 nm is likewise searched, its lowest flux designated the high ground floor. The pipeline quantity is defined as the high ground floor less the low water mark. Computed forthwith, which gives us 0.6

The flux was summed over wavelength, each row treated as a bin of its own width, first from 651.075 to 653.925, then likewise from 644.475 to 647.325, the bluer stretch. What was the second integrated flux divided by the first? 1.002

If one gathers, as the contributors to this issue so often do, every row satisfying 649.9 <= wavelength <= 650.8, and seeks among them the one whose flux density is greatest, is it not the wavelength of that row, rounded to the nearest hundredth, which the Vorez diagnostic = 650.70 nm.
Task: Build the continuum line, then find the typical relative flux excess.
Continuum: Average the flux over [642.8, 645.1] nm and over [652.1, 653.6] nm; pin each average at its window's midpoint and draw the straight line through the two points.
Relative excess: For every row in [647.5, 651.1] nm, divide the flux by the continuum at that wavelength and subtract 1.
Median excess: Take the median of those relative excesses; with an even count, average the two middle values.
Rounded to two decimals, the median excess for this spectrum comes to -0.02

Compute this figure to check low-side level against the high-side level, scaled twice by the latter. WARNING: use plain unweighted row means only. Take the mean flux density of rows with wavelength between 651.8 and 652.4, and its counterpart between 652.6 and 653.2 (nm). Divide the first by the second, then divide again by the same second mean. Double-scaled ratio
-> 0.0474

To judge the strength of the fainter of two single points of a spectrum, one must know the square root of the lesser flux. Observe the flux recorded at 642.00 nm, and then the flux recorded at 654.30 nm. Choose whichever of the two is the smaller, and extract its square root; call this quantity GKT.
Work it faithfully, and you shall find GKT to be 4.60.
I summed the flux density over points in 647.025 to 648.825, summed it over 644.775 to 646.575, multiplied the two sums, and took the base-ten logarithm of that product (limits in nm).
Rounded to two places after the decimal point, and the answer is 4.83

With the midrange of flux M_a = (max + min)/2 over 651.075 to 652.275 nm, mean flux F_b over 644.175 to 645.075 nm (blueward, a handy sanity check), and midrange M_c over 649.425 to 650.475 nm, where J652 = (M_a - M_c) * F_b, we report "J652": 21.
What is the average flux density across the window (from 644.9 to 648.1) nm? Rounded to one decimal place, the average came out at 22.0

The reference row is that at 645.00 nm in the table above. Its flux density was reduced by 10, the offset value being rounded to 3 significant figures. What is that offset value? 11.2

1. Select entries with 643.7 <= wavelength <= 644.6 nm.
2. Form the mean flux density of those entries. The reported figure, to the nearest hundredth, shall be 21.78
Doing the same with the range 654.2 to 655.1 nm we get 21.40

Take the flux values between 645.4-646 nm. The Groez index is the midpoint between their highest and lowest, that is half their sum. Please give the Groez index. 21.8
